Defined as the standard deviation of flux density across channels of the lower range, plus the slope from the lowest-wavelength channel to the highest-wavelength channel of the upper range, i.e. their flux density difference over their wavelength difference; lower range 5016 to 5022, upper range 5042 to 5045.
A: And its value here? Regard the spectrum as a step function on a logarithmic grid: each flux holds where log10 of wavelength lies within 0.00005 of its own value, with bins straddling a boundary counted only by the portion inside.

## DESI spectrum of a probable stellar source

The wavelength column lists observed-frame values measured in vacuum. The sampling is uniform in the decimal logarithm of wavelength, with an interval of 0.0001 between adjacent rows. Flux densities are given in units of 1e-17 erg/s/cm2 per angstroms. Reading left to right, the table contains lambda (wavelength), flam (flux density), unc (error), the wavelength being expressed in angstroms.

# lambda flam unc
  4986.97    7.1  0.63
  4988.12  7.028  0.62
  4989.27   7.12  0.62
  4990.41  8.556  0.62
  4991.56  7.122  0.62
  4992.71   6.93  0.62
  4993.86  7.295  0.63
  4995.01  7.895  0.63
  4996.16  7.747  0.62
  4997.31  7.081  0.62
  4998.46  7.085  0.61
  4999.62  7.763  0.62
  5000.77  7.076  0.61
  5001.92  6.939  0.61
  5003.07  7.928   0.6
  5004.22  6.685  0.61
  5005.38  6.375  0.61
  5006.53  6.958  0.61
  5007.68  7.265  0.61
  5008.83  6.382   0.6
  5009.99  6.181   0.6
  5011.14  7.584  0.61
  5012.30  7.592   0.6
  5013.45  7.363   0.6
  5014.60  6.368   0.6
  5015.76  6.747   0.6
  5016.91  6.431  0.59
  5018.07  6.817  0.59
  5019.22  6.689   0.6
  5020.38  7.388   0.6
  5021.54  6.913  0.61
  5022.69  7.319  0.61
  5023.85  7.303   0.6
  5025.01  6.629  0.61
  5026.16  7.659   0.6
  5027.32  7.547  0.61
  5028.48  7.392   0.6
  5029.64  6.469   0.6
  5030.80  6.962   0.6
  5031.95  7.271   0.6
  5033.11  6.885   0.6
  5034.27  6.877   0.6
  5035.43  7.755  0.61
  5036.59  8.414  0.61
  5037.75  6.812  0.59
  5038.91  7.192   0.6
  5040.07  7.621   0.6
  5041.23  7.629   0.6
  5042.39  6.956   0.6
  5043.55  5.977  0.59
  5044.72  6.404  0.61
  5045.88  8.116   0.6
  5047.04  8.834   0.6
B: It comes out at 0.1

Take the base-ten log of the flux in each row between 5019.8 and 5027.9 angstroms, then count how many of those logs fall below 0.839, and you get 1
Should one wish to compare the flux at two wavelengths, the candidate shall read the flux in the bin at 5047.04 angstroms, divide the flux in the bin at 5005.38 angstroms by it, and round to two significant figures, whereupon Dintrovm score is 0.72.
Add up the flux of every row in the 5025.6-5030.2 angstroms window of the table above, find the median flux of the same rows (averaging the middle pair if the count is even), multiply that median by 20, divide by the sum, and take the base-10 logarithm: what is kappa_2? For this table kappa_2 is 0.711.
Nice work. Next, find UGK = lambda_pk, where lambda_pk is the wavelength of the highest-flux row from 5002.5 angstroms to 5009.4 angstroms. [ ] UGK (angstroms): 5003.07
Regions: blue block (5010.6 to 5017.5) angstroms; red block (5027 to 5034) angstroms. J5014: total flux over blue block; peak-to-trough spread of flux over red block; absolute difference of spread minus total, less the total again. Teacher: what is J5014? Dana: -1.08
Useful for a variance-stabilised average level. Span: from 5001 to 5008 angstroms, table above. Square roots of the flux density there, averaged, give 2.65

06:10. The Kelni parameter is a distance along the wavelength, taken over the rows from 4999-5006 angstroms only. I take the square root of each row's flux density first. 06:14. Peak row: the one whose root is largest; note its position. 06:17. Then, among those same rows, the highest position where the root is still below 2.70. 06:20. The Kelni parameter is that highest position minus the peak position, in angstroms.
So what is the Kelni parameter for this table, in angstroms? 2.3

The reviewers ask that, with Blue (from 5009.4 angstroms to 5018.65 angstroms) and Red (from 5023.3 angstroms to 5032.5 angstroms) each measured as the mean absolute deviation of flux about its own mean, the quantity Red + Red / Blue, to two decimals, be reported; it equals 1.10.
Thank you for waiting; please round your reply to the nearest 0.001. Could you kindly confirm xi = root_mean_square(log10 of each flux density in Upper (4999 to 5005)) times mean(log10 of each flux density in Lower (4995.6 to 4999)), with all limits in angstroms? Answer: 0.744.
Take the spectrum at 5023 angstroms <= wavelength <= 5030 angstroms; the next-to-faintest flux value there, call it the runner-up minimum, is 6.629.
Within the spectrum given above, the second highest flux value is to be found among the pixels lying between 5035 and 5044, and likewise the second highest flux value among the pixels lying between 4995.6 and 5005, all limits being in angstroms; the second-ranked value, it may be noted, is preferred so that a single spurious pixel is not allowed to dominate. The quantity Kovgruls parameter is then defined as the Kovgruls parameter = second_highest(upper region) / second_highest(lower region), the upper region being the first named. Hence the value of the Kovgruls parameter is 1.00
